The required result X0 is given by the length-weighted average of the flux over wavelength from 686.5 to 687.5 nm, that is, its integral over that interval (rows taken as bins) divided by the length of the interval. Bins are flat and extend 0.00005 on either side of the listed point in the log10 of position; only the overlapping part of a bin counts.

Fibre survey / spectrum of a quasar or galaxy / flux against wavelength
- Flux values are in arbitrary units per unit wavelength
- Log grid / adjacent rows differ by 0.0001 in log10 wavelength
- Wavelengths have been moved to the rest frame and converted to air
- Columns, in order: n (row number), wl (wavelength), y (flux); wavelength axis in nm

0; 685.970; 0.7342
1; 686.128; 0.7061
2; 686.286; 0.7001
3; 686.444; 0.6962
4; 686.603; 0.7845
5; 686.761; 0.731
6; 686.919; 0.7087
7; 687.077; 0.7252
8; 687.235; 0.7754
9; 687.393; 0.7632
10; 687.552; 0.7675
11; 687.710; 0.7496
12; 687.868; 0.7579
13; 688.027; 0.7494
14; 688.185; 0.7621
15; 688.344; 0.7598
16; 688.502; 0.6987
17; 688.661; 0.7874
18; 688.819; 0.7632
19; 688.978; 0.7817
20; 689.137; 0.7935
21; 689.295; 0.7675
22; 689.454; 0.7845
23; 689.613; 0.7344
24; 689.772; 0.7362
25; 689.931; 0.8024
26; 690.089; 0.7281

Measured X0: 0.747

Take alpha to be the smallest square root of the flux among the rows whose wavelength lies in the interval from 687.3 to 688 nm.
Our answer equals 0.866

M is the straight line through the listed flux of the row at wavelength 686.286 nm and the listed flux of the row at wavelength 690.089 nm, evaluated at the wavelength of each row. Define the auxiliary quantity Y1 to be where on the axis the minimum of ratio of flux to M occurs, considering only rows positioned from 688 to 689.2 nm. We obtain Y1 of 688.502 nm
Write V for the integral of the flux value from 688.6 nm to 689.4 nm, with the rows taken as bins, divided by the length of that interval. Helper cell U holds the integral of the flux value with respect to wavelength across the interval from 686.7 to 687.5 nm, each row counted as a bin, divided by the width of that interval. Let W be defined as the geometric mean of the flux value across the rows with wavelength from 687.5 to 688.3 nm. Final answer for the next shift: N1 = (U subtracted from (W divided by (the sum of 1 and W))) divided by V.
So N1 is -0.40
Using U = 0.742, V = 0.779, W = 0.757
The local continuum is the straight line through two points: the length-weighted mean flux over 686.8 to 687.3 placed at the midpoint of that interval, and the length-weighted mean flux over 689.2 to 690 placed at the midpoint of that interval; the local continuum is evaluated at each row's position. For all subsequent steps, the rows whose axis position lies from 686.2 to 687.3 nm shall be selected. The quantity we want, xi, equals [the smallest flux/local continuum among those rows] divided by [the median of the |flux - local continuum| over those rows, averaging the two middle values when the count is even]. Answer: 36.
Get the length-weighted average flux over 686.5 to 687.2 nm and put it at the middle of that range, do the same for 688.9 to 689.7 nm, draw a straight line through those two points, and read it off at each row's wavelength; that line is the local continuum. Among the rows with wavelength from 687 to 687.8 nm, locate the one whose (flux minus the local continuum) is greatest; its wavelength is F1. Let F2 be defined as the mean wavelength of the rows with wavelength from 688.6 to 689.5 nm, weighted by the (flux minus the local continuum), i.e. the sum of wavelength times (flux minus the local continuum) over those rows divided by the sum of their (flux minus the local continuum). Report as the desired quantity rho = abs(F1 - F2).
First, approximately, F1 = 687.235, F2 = 688.98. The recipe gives 1.75 nm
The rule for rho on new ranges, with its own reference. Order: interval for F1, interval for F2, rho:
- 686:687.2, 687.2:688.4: 0.83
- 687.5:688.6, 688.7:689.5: 1.61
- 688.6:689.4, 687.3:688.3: 1.10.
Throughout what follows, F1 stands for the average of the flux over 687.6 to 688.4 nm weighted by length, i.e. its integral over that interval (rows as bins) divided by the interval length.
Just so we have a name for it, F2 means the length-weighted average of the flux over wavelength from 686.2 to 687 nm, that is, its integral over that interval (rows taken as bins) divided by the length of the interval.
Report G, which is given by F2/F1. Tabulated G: 0.96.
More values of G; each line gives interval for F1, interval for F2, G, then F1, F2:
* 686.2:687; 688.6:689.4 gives 1.08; 0.724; 0.779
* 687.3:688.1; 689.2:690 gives 1.01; 0.758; 0.765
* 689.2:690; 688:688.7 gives 0.98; 0.765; 0.750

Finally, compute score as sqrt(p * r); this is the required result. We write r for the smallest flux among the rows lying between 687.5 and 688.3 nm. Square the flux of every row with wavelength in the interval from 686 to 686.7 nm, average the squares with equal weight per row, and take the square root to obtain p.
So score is 0.736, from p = 0.723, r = 0.7494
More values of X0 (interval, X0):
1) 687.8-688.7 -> 0.750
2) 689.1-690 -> 0.768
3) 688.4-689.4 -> 0.766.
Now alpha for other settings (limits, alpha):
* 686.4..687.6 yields 0.834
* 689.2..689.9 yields 0.857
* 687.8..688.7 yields 0.836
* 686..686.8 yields 0.834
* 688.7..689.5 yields 0.874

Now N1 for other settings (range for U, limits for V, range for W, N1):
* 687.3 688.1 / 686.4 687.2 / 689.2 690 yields -0.44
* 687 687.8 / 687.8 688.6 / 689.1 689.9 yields -0.43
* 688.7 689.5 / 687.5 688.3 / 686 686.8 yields -0.47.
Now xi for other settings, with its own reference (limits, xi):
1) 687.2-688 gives 43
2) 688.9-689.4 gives 42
